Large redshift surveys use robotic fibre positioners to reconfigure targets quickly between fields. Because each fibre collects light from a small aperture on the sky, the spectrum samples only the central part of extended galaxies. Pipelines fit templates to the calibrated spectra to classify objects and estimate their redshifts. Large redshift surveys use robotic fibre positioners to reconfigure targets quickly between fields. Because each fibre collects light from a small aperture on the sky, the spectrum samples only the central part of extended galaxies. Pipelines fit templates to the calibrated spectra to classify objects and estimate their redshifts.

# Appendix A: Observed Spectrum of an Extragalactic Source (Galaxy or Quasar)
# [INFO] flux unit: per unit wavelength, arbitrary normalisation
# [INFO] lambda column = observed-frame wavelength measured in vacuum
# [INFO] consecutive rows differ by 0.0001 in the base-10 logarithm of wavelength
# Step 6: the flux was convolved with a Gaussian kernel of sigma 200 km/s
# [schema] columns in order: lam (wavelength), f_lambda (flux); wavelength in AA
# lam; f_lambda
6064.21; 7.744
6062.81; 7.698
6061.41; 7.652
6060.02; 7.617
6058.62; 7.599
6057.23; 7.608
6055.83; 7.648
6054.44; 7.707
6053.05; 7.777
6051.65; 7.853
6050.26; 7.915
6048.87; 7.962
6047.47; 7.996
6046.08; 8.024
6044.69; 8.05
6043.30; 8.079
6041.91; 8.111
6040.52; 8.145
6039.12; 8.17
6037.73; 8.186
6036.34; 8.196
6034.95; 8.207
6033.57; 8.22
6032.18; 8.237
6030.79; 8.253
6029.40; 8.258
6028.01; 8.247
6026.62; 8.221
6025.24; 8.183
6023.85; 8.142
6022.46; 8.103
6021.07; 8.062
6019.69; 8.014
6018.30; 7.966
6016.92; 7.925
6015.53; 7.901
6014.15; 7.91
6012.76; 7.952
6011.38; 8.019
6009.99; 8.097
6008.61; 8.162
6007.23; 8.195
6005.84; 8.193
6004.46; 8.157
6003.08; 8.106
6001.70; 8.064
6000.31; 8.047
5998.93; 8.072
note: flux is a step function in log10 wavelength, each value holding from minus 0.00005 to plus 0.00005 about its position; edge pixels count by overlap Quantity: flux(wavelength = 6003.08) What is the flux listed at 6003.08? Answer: 8.106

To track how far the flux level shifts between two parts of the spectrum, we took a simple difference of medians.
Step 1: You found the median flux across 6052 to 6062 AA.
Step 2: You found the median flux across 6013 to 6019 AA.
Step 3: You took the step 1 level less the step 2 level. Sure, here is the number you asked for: -0.27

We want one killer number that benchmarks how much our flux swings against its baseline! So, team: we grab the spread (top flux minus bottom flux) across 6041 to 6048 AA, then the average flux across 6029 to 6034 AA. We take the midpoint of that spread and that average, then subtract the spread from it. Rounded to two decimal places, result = 4.06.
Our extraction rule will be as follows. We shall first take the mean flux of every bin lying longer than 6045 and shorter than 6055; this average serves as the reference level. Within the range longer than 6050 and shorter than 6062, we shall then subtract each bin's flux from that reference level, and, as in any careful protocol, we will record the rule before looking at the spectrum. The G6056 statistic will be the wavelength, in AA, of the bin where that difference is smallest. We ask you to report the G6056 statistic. 6050.26 AA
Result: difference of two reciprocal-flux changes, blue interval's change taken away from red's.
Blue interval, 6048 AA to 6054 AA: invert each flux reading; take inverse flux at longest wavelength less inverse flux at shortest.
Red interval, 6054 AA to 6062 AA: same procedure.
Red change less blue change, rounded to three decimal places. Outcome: -0.002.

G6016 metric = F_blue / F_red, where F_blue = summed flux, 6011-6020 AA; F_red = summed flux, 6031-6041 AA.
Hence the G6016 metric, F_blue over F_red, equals 0.97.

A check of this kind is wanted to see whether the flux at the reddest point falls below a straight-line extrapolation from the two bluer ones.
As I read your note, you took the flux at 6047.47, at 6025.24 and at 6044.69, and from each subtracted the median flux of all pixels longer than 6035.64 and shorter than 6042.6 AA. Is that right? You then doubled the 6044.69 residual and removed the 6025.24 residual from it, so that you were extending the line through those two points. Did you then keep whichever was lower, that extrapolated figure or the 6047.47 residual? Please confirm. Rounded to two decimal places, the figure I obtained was -0.25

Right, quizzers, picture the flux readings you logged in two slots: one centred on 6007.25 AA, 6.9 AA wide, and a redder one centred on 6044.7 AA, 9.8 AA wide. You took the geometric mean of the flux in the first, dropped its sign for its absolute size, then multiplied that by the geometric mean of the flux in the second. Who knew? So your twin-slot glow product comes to 65.7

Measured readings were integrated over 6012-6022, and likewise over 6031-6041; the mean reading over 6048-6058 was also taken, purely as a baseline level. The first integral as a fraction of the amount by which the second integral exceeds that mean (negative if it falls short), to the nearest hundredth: 1.07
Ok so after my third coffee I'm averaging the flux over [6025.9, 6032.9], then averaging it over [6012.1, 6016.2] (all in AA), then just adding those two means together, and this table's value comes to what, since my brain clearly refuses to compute 16.2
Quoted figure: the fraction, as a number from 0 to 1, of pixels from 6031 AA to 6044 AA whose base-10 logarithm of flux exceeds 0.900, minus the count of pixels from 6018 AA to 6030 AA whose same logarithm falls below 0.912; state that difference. -4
